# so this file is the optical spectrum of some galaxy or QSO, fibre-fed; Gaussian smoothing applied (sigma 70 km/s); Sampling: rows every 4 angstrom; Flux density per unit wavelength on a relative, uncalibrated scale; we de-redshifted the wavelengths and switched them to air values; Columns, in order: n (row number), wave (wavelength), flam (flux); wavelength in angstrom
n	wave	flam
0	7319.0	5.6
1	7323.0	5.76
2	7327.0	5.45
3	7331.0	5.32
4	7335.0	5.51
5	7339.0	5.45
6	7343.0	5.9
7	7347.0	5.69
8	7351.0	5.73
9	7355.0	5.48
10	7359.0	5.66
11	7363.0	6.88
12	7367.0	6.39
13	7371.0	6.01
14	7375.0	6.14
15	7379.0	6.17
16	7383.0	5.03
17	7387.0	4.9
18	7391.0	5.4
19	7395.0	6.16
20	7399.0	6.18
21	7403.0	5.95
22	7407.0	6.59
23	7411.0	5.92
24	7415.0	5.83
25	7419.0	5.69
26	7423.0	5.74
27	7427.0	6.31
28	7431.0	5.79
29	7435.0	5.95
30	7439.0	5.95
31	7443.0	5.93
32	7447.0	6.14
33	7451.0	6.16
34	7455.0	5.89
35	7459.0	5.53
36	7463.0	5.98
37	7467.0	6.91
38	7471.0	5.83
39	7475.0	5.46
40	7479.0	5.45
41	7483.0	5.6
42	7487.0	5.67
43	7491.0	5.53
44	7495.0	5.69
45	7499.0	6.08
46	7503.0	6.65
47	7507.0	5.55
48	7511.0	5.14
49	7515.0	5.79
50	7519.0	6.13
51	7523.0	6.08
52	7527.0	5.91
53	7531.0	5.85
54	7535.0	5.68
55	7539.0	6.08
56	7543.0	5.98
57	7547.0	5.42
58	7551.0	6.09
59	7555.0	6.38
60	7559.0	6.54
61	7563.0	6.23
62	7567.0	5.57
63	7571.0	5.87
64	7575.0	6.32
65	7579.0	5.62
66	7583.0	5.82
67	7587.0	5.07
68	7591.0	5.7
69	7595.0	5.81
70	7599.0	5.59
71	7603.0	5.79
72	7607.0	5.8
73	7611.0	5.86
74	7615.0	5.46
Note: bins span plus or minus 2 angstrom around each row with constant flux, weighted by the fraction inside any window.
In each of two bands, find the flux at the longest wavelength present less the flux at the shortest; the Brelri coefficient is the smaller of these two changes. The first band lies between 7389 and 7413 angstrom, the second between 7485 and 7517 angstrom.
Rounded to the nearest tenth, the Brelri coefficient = 0.1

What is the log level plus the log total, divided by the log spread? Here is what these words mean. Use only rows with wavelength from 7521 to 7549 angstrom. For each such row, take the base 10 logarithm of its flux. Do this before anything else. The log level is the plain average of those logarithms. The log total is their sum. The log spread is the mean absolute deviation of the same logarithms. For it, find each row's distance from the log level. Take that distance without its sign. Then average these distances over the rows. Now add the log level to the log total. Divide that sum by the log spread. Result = 461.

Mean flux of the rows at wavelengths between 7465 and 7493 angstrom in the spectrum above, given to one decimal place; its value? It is 5.8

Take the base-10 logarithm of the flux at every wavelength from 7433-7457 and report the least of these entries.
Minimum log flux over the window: 0.770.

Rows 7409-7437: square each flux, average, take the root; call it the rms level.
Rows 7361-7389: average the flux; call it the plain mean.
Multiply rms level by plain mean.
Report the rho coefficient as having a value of 35.0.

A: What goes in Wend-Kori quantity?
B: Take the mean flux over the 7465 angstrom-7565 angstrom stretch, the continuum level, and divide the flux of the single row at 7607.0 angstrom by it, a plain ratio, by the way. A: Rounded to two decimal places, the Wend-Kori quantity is 0.98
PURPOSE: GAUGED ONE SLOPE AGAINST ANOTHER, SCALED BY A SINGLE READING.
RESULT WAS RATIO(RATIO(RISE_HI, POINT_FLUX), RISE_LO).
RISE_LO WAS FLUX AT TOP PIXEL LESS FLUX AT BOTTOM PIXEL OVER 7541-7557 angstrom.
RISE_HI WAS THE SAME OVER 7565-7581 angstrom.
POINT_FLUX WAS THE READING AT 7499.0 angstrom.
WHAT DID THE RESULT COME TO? 0.02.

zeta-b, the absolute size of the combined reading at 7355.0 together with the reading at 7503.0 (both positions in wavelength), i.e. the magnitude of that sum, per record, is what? 12.1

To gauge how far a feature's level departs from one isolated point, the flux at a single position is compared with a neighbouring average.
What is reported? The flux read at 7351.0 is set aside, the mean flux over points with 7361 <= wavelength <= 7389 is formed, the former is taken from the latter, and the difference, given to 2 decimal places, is 0.20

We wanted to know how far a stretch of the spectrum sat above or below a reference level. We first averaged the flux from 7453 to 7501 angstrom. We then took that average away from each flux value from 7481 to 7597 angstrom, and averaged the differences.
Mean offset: 0.06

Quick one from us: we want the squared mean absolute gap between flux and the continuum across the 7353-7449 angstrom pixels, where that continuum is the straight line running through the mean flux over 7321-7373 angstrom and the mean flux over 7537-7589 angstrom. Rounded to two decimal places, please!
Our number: 0.12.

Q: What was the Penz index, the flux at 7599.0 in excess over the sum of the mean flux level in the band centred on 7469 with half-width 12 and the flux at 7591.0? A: -5.97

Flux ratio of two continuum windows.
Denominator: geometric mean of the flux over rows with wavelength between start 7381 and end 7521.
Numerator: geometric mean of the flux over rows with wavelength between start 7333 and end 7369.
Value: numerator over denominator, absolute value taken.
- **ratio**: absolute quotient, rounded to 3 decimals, 1.002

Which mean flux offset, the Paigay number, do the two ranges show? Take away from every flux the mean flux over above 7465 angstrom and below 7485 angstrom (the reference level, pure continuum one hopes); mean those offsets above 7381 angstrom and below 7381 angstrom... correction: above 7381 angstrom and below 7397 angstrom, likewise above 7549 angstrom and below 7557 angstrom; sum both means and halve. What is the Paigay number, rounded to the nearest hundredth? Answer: -0.05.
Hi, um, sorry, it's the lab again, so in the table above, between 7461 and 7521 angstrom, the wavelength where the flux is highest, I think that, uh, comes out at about 7467.0 angstrom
